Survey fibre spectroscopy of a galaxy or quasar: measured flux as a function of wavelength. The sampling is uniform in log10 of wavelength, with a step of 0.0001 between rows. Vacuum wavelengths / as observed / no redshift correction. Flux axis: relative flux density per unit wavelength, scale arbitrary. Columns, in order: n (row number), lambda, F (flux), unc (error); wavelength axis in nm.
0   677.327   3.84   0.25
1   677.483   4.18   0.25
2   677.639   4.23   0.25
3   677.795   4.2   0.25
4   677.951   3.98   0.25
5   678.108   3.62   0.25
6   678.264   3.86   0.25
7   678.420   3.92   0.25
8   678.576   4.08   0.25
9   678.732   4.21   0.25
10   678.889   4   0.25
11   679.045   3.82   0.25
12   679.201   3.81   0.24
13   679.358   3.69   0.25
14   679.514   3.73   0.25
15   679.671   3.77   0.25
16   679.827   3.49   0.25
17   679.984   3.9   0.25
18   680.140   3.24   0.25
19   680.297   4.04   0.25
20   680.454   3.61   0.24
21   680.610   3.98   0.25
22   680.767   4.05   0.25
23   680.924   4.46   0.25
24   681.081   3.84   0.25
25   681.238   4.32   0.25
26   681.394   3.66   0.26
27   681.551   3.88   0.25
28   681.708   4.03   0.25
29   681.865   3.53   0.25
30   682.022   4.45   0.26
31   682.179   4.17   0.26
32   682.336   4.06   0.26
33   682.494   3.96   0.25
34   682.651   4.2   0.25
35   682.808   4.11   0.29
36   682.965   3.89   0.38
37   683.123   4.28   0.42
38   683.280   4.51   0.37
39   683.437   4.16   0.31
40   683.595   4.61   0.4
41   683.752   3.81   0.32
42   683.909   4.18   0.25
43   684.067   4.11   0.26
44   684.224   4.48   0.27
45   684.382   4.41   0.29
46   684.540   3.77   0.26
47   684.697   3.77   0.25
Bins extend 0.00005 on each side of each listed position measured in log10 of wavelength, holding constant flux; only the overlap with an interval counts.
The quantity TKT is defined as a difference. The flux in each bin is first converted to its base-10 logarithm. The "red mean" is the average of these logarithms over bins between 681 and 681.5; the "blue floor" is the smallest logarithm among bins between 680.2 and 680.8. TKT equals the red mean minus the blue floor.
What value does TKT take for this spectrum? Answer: 0.037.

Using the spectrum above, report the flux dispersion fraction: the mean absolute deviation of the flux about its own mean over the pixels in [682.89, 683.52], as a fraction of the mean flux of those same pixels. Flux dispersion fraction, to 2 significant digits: 0.044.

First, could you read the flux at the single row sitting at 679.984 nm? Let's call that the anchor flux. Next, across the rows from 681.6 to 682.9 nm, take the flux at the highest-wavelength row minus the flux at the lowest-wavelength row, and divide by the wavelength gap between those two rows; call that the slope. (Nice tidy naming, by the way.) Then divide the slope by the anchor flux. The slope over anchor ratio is 0.0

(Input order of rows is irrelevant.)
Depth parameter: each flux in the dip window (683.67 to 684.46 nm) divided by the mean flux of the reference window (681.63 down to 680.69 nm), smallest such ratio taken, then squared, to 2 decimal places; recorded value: 0.89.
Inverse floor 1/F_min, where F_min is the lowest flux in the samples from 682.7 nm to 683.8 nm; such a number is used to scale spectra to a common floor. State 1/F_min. 0.262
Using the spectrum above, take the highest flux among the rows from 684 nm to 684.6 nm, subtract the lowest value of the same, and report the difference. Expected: 0.7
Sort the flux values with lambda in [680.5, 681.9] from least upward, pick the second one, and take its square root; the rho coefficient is 1.91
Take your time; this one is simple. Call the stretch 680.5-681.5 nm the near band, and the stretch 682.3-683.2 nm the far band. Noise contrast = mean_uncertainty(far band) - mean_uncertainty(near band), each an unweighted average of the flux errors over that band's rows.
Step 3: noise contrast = 0.06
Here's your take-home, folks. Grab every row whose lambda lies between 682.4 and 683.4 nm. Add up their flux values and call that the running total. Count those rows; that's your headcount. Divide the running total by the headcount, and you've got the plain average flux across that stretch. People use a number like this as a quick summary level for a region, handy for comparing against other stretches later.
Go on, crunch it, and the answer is 4.16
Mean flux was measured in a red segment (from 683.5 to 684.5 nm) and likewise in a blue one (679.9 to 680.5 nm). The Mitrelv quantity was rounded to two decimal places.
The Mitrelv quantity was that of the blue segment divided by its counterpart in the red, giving 0.87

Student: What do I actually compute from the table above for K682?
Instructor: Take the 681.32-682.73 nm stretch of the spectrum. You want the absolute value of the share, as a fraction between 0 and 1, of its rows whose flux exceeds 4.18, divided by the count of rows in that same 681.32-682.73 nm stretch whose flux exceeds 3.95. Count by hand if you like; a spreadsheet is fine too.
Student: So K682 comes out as 0.037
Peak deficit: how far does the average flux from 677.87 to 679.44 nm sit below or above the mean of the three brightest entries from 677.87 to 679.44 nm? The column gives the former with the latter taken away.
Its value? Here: -0.20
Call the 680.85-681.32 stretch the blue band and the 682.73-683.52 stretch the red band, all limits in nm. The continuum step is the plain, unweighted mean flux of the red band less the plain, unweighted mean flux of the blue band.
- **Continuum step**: 0.0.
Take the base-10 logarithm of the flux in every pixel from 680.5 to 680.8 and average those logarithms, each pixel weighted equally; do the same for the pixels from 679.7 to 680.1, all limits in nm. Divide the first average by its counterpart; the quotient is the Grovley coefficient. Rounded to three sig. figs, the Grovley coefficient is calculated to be 1.06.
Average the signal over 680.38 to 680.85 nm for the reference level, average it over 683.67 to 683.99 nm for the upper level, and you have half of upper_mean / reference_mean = 0.515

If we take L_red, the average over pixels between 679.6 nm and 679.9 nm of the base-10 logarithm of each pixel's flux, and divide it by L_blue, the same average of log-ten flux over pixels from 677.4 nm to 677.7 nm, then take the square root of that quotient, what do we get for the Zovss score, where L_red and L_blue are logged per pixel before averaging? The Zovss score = 0.95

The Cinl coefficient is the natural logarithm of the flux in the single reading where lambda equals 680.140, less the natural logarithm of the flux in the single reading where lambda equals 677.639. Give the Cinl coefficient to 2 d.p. -0.27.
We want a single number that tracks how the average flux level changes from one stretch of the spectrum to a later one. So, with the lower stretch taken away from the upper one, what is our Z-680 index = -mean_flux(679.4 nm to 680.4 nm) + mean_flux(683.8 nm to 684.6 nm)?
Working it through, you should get 0.49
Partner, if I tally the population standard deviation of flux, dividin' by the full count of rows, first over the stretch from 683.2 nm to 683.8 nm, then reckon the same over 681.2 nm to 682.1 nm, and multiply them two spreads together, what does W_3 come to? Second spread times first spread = 0.104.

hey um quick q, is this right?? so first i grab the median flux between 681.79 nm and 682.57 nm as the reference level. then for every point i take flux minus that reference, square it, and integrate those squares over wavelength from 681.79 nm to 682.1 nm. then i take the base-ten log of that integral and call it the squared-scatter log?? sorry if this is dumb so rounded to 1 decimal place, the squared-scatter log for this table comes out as -1.2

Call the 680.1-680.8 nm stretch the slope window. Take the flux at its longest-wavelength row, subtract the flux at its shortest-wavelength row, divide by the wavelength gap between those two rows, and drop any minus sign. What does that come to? 1.3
